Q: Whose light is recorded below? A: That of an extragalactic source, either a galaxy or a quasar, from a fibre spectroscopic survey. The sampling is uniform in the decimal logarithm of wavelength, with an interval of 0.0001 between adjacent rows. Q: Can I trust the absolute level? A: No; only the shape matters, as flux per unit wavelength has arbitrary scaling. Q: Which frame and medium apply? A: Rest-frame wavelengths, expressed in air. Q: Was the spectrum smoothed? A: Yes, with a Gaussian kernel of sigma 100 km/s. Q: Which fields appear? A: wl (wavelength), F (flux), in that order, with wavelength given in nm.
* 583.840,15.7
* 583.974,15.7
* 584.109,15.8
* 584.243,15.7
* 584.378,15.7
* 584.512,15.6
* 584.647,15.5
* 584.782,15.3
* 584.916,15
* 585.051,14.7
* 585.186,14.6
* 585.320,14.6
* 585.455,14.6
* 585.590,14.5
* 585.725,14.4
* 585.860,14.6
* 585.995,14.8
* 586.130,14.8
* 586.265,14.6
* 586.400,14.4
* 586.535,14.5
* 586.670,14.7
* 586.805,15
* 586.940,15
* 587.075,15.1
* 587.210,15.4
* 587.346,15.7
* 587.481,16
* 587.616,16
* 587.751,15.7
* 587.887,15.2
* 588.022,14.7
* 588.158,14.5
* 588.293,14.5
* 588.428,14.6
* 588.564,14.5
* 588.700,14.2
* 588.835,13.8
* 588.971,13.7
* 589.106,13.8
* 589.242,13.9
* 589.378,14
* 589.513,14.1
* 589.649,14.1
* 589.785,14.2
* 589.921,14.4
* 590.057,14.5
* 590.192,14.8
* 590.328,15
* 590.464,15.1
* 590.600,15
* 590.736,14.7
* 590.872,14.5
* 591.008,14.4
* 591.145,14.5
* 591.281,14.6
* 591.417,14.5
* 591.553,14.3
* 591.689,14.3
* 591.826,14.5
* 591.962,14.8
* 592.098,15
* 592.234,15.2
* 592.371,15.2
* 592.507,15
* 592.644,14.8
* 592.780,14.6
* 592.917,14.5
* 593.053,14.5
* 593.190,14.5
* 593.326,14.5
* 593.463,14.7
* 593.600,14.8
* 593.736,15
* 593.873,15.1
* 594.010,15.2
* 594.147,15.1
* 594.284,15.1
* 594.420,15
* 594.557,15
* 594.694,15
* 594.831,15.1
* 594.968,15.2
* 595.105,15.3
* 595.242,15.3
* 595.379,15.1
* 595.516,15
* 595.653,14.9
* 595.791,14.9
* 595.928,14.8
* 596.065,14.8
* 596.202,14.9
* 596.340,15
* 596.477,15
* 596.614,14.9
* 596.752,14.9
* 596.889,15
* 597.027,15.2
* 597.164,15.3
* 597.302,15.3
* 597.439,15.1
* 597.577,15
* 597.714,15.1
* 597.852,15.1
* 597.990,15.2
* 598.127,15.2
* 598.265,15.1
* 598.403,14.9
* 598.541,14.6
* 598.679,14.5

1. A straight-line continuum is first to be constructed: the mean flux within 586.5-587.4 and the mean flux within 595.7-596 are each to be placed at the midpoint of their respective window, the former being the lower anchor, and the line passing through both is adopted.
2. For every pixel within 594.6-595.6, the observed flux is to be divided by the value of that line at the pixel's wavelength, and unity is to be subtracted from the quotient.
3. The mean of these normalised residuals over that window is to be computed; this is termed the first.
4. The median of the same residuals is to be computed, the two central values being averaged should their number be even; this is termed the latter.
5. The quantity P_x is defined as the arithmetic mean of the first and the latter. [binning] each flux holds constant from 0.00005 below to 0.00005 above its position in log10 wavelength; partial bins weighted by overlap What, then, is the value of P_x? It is 0.02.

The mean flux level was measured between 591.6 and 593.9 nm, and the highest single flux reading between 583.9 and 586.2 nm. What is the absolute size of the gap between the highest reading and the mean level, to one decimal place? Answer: 1.0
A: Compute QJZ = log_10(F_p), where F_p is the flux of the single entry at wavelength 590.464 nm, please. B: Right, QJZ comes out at 1.18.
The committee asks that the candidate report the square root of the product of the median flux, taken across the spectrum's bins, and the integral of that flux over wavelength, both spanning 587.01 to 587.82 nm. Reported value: 14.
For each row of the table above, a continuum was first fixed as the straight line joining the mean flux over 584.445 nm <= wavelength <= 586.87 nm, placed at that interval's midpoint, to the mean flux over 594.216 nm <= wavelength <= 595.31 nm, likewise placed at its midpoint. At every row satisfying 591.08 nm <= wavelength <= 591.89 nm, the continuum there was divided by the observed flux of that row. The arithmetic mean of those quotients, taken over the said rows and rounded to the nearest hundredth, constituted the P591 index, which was 1.04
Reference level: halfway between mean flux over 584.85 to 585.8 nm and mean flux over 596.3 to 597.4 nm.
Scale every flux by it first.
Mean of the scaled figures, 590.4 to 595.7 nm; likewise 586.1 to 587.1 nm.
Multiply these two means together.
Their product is 0.99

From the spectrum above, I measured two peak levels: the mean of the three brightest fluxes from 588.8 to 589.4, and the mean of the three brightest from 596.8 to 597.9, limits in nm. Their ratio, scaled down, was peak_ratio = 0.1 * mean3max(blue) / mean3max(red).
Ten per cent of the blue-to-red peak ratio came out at 0.0910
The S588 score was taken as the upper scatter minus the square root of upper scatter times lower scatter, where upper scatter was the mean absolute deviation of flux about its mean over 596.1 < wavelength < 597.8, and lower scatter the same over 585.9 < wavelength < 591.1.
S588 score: -0.111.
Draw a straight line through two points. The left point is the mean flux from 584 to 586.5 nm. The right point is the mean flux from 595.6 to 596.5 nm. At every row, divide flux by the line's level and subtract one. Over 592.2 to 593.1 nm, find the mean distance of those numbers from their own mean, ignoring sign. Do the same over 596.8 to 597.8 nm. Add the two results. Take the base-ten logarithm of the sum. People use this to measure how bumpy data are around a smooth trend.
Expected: -1.61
